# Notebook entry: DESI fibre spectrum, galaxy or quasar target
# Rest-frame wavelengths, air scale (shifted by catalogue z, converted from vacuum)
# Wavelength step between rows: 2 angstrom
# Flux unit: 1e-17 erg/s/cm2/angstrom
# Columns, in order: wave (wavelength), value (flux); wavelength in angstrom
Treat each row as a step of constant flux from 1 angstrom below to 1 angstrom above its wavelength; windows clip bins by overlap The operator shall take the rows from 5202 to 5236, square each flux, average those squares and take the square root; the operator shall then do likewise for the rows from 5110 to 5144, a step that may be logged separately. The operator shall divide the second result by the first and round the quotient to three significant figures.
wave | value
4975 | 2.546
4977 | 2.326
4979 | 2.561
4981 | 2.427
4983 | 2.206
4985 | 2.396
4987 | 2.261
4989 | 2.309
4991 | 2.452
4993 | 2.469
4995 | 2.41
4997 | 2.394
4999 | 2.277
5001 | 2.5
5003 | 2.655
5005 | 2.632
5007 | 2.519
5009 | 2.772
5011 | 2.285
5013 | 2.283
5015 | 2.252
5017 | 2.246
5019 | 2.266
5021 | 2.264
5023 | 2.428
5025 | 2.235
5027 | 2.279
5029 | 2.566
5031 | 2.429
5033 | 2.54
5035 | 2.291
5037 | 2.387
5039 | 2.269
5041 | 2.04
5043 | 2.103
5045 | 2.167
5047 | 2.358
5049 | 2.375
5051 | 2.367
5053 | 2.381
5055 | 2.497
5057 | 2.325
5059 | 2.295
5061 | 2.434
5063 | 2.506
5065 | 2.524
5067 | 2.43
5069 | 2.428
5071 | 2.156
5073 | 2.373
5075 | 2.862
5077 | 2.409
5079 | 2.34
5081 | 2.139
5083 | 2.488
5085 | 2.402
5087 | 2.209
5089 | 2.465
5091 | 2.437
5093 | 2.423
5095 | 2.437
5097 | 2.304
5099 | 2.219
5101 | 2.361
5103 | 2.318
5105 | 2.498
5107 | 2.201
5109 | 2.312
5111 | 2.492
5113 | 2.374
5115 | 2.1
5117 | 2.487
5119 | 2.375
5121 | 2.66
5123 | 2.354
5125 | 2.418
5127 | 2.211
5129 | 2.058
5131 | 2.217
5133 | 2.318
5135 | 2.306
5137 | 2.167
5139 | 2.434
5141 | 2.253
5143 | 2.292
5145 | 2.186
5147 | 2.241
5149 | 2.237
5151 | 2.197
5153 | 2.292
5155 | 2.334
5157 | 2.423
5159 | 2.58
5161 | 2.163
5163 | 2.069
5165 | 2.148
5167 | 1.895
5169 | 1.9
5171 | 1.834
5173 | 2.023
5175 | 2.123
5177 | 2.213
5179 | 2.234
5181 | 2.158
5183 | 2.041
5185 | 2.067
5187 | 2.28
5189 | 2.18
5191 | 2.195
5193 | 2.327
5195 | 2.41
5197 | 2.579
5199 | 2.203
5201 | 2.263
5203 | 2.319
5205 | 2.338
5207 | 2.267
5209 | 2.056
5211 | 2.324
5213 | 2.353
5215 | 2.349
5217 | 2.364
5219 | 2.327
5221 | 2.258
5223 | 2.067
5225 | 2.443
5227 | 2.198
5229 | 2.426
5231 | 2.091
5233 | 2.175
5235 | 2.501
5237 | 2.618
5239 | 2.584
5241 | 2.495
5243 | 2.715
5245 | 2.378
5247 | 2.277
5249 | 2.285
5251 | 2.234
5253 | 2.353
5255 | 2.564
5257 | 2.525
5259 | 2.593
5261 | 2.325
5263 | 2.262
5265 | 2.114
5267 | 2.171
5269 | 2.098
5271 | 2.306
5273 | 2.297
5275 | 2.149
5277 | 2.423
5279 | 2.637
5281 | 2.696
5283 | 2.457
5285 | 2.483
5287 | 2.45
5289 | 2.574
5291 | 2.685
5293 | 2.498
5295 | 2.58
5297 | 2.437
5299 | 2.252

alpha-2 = 1.02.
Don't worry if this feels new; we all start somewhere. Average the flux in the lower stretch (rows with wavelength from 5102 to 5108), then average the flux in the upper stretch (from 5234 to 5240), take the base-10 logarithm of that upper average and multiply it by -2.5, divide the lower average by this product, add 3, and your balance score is 0.72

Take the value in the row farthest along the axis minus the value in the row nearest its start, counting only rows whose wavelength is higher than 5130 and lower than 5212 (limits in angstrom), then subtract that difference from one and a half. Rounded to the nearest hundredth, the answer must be 1.39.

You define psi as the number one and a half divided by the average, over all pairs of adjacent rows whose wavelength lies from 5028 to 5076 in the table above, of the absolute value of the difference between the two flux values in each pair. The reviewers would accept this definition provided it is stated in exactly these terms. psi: 12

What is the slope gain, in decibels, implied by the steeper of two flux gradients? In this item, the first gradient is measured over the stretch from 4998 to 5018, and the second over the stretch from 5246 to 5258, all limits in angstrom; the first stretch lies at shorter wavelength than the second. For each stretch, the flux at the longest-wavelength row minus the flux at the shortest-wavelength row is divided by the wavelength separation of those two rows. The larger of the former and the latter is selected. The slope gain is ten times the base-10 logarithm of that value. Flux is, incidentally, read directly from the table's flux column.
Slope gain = -16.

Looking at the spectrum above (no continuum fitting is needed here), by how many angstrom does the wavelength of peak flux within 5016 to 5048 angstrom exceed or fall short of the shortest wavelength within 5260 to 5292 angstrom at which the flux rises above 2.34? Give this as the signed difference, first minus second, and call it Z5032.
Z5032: -248 angstrom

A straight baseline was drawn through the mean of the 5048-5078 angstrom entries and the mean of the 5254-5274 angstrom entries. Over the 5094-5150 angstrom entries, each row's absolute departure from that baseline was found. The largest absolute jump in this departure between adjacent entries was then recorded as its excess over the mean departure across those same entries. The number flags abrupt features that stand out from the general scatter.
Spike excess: 0.148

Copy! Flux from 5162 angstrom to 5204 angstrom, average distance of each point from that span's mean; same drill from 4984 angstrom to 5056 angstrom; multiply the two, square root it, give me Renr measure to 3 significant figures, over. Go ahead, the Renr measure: 0.125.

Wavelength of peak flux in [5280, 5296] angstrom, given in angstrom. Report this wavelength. 5281 angstrom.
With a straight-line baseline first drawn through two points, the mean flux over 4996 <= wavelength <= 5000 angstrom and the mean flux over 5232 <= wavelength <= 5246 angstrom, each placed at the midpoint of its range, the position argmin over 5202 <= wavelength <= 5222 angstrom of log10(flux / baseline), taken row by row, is 5209 angstrom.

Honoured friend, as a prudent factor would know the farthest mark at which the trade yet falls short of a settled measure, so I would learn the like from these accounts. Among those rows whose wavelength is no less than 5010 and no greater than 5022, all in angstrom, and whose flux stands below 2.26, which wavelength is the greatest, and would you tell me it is 5017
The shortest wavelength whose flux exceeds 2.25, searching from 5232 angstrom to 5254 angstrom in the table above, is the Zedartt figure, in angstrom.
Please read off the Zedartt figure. 5235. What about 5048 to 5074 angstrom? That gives 5049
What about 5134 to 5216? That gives 5135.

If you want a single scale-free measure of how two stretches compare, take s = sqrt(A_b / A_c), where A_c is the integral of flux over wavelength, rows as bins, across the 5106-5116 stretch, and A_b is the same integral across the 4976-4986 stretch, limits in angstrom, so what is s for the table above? 1.02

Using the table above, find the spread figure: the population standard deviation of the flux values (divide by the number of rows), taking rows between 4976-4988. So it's 0.12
